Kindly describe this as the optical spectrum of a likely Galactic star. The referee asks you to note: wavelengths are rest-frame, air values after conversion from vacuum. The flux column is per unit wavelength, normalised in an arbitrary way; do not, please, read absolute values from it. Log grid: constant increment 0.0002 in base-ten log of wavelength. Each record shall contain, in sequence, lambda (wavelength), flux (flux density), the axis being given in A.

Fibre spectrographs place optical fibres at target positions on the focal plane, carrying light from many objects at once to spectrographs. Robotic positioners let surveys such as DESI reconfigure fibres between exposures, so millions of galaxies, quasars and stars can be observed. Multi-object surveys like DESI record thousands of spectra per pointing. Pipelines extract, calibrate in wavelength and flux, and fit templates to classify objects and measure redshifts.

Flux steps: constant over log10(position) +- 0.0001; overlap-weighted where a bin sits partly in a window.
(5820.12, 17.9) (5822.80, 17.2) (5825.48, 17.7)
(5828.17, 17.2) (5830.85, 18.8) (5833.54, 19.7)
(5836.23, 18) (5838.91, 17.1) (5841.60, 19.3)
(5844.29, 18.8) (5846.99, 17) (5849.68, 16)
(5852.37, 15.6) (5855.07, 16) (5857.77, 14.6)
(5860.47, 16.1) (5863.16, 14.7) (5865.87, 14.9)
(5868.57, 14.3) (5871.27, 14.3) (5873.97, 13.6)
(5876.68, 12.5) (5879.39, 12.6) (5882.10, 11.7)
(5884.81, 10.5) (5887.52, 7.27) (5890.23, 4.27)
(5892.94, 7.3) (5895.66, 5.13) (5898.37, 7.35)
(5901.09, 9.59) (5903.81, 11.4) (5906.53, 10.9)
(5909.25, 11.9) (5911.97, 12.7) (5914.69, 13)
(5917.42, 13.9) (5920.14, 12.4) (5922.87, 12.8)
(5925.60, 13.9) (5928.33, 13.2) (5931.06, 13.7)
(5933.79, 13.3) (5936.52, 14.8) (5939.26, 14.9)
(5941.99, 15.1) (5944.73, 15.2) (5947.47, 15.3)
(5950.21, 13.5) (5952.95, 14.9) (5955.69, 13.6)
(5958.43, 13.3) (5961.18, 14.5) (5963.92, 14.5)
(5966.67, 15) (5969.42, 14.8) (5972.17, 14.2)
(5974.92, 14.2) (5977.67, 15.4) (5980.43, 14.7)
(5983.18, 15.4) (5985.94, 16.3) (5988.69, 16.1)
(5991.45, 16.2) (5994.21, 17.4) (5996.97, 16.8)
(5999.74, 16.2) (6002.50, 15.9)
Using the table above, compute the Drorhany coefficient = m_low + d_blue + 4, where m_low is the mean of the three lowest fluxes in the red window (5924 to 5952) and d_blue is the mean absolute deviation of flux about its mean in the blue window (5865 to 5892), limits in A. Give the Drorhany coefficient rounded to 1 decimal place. 19.9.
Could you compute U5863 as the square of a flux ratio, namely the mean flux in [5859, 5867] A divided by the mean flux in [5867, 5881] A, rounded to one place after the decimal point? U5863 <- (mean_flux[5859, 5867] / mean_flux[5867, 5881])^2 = 1.3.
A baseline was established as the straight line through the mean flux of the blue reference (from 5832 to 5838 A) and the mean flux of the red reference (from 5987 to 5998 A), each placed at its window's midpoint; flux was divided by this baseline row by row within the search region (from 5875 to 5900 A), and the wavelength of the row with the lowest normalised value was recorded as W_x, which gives 5890.23 A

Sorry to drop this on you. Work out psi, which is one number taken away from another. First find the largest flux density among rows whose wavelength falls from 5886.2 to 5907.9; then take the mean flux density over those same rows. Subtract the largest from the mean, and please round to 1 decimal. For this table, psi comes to -3.5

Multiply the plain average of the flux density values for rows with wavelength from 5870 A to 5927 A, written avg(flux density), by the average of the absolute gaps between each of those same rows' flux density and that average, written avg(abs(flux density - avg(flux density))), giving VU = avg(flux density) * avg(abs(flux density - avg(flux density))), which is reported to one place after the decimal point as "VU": 25.9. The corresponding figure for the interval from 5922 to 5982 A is 9.6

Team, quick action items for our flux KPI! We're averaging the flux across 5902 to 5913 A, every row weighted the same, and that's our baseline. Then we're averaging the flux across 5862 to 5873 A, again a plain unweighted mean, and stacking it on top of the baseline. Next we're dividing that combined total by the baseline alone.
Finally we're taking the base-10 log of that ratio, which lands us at 0.35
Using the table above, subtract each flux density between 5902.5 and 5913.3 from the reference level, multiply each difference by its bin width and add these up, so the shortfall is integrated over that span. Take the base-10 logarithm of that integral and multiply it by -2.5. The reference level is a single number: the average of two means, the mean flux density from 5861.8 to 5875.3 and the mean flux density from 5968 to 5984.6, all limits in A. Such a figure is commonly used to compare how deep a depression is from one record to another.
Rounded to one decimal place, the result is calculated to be -3.7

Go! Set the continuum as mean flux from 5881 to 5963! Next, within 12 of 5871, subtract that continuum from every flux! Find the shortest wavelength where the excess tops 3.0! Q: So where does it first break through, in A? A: 5860.47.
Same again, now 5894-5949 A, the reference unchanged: 5941.99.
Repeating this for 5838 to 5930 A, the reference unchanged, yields 5838.91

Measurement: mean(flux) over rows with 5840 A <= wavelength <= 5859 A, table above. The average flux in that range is 16.8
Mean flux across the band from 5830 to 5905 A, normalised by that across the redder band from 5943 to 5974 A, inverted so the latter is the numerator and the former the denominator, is 1.1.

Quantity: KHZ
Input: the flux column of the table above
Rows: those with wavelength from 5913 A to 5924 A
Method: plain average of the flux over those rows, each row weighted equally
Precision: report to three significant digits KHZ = 13.0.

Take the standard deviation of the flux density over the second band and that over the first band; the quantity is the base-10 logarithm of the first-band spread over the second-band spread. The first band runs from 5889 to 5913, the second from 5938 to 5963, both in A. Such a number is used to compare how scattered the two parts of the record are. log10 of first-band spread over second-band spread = 0.58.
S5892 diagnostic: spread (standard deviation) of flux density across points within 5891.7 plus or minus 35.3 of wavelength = 3.1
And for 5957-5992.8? 0.9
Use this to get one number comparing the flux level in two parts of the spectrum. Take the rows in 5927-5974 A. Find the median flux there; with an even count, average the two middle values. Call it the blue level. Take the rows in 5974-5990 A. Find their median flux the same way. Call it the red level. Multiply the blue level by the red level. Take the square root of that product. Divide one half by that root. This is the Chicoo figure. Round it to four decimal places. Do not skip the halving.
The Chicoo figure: 0.0335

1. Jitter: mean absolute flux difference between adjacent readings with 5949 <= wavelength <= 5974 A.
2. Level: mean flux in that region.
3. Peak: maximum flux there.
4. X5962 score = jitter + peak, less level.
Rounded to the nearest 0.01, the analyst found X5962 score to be 1.43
